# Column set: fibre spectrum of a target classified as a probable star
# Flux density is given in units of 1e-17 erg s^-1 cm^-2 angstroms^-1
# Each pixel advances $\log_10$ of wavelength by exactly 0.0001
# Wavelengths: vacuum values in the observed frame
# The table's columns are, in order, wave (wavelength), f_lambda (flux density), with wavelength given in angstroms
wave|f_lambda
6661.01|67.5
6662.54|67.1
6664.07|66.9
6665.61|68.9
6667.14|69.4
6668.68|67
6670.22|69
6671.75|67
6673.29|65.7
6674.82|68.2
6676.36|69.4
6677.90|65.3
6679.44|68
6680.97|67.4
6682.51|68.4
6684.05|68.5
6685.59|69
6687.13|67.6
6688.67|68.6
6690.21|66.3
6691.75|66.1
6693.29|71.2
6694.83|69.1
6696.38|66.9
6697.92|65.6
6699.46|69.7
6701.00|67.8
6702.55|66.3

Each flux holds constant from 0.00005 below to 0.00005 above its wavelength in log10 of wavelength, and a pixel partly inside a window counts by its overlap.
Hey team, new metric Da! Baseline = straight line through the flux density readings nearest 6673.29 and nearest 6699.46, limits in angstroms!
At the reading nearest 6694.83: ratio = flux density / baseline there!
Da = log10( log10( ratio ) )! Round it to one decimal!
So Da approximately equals -3.2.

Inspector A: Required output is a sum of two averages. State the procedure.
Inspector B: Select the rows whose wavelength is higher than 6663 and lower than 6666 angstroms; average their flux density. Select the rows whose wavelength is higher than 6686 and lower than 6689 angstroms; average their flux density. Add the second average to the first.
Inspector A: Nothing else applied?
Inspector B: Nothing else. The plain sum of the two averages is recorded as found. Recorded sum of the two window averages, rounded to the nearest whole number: 136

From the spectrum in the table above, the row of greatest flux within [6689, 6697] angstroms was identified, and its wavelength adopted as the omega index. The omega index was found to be 6693.29 angstroms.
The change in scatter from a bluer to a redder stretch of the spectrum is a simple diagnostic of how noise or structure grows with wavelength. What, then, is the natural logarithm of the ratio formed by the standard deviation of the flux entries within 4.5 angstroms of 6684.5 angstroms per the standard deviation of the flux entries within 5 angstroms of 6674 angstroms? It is -1.0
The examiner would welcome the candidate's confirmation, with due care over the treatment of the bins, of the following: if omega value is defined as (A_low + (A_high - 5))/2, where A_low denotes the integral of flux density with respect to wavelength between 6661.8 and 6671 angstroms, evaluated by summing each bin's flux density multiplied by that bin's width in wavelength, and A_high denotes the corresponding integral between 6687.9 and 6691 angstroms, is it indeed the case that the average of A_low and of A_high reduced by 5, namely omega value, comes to 415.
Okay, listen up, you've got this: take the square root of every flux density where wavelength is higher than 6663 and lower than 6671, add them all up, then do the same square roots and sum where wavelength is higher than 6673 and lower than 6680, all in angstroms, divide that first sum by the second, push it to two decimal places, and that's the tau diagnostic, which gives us 1.01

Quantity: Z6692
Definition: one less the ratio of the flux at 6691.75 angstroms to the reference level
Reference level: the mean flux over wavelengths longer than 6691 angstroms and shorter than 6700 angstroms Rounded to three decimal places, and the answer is 0.029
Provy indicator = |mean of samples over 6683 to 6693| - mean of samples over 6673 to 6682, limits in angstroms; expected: 0.4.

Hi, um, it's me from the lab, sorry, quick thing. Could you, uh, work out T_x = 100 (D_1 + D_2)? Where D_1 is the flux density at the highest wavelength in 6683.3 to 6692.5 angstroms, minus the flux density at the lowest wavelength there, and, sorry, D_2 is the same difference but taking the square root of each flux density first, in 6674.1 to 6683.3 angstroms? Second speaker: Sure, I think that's -239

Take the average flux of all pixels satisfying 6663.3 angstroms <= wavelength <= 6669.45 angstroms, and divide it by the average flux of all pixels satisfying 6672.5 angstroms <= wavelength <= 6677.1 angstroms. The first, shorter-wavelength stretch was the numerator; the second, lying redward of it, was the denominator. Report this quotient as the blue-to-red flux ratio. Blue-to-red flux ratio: 1.004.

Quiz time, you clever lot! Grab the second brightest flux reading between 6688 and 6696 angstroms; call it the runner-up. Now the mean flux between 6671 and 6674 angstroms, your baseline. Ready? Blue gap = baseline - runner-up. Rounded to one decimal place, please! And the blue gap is -2.8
